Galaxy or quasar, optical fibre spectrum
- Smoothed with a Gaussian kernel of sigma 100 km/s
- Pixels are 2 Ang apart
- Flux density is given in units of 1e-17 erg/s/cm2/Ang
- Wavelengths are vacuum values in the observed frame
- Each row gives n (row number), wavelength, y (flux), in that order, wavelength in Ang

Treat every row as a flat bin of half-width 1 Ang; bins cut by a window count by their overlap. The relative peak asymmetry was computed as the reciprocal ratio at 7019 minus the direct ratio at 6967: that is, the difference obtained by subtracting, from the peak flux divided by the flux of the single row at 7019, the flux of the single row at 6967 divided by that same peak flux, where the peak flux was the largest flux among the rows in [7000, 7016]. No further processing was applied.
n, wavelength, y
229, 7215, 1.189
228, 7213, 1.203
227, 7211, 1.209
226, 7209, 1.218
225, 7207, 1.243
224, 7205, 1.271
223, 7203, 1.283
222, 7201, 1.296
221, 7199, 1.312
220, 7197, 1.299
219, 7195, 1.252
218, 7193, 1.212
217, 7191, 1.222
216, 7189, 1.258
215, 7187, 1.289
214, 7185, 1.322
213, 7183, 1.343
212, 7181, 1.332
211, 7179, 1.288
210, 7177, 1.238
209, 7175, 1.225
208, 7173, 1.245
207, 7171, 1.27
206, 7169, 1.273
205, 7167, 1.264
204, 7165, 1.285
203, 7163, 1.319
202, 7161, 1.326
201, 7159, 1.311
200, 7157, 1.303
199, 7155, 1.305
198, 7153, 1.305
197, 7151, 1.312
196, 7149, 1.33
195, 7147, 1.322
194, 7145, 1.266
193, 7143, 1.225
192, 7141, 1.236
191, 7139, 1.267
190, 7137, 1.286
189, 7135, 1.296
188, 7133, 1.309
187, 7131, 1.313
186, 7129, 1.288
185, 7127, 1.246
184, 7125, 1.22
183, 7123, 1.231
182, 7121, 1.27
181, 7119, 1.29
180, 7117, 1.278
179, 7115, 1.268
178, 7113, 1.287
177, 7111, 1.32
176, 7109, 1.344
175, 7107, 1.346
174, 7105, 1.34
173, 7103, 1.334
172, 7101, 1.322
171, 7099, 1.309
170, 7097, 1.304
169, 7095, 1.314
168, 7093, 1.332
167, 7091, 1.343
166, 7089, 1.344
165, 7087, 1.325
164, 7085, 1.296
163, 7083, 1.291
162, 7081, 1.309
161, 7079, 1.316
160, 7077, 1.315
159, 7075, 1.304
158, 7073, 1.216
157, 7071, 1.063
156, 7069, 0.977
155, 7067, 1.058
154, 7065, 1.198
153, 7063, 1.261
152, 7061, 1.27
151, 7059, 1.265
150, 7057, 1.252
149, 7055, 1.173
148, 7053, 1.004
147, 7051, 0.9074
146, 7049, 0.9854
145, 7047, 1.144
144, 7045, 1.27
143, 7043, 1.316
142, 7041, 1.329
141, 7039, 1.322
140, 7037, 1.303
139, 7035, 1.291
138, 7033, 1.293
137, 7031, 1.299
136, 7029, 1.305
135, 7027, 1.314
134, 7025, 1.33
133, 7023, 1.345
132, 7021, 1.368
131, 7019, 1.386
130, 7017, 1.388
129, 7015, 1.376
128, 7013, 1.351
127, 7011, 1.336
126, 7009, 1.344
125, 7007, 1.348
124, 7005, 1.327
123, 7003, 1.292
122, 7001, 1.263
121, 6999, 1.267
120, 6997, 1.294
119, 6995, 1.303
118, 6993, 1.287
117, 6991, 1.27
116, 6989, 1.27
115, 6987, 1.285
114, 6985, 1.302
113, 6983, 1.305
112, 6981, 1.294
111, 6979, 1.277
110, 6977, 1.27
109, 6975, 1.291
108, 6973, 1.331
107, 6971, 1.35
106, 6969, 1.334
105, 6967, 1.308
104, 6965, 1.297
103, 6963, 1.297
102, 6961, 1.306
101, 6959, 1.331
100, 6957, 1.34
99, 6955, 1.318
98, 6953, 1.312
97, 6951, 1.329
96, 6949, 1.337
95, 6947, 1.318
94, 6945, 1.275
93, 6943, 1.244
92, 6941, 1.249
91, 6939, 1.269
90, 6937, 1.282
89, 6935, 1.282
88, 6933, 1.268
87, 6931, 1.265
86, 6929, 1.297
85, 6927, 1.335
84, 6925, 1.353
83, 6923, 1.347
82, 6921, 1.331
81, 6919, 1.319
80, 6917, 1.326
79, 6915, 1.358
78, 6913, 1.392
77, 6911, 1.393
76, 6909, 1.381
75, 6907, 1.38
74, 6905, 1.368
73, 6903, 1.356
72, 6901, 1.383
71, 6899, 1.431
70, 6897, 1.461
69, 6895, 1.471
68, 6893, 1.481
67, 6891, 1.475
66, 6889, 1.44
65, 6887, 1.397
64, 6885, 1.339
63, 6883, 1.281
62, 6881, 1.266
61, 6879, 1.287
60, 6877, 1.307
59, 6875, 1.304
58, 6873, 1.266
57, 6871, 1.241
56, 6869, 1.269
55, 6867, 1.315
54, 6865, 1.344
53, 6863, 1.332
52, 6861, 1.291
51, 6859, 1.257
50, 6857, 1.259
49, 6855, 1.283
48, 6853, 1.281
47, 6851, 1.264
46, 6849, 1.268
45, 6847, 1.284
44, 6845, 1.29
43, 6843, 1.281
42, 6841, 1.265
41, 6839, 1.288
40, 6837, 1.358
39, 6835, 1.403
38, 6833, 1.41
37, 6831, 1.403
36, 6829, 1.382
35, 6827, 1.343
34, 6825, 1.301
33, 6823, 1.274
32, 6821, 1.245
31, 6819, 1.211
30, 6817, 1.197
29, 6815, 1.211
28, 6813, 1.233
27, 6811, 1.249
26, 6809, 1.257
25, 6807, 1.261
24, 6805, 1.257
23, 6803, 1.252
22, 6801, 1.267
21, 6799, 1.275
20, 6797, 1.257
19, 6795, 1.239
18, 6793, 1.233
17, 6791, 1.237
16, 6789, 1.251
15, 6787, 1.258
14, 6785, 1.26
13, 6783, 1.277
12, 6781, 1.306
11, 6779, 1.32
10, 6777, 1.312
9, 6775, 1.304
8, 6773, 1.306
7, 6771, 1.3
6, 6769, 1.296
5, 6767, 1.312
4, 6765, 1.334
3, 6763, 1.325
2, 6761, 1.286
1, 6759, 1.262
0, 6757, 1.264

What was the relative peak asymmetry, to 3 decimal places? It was 0.042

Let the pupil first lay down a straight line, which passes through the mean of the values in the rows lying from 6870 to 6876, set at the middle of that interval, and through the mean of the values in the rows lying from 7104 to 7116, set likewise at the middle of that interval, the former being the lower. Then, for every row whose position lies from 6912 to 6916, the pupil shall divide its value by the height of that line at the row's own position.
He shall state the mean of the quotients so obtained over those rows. 1.08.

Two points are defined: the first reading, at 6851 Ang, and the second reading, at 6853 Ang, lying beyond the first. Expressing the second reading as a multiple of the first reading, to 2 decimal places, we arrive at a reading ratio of 1.01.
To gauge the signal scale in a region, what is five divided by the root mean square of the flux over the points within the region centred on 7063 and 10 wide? 4.12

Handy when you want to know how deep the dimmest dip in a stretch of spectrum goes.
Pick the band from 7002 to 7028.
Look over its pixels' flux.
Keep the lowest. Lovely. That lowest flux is 1.292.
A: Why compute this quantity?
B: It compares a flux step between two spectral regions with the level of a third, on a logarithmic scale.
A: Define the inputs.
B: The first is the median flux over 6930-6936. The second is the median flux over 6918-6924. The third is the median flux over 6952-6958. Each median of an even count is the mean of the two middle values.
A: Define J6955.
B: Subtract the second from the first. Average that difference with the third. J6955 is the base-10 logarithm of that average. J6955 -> -0.202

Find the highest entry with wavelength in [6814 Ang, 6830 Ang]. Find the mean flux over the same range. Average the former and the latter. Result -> 1.33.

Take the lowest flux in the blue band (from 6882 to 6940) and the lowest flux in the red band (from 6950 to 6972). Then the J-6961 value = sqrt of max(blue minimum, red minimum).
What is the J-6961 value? 1.14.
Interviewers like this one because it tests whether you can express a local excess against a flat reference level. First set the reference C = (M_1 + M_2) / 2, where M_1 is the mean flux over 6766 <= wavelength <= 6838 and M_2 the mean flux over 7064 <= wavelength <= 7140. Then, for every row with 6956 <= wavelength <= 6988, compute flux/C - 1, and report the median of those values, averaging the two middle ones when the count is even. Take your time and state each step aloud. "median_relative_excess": 0.018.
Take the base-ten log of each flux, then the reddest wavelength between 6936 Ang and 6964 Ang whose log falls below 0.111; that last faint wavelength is 6945 Ang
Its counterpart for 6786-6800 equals 6799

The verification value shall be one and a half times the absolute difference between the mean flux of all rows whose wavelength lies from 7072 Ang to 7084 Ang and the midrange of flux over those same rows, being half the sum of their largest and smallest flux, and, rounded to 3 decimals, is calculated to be 0.039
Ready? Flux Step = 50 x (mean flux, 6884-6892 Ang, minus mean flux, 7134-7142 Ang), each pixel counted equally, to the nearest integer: 7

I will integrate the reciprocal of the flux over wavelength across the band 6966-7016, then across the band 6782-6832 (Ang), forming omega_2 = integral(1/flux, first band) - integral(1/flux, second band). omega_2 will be -1.3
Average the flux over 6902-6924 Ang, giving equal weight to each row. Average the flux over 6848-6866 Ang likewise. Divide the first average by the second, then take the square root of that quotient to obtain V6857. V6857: 1.03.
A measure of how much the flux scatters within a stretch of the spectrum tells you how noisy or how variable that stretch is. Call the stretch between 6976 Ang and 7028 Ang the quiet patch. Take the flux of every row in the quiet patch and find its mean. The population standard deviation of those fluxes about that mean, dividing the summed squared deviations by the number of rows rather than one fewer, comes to 0.038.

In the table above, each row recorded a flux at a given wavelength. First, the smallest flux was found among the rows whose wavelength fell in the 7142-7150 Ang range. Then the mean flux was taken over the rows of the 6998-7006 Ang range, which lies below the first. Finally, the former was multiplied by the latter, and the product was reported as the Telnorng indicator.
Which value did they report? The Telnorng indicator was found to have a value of 1.58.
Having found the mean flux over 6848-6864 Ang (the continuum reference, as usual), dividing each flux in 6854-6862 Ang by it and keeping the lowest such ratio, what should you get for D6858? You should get 0.98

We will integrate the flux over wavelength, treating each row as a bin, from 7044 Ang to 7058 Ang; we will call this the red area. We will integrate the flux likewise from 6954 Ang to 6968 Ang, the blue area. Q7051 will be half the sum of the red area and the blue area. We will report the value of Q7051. 16.9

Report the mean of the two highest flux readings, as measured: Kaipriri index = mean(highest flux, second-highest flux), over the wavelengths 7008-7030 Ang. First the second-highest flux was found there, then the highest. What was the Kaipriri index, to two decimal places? 1.39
